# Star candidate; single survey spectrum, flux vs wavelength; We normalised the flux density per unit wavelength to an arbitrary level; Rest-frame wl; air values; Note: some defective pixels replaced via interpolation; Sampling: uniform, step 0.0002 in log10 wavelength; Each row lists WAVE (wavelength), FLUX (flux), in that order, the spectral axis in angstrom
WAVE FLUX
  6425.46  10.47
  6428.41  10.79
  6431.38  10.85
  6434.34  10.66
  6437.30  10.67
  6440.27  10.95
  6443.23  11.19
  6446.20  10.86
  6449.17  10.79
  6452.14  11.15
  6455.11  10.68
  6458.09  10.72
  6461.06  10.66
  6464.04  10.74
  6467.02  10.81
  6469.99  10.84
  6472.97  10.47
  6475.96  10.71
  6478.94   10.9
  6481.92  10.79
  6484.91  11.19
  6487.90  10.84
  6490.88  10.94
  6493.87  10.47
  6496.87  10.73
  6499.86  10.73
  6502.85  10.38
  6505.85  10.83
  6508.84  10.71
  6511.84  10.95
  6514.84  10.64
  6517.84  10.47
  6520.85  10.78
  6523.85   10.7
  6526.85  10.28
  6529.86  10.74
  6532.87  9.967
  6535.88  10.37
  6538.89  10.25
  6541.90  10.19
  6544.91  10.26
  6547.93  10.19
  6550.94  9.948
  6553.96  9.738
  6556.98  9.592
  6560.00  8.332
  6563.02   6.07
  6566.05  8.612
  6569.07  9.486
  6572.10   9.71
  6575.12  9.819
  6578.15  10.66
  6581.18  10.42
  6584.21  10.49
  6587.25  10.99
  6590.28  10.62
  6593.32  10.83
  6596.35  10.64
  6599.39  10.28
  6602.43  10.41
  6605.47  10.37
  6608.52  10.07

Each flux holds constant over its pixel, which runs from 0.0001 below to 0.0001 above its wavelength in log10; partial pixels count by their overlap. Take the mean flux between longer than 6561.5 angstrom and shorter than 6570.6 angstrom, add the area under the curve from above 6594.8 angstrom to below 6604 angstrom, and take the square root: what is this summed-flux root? 10.2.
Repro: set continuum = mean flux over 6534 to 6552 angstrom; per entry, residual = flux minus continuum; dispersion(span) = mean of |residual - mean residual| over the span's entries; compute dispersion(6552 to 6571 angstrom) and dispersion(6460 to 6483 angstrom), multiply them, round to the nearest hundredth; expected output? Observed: 0.09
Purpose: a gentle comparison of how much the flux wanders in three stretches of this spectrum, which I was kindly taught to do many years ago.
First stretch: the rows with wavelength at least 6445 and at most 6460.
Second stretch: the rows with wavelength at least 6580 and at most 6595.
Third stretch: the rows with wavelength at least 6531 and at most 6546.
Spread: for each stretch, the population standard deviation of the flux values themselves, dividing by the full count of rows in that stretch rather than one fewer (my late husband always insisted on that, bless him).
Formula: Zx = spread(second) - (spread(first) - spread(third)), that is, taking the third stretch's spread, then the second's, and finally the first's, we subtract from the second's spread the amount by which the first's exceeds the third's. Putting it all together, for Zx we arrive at 0.18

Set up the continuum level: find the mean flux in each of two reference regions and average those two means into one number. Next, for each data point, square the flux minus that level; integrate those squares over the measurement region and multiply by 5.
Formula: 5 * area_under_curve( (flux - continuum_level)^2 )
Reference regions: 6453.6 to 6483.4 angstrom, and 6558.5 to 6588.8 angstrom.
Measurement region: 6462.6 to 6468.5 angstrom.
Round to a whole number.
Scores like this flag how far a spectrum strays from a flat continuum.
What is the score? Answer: 14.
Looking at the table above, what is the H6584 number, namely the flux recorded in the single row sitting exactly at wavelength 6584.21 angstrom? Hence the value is 10.49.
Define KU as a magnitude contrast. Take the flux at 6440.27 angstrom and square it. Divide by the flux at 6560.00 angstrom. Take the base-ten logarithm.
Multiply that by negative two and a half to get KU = -2.90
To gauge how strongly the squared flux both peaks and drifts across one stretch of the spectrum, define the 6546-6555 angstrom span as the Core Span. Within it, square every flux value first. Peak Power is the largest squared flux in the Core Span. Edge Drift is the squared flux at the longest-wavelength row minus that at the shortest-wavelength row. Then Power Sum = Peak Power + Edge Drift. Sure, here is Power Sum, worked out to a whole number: 95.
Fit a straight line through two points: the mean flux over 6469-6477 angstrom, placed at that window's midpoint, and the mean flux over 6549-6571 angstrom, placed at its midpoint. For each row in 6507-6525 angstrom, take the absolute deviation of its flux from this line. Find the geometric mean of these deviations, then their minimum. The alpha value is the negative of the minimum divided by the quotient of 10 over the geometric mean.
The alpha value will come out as -0.07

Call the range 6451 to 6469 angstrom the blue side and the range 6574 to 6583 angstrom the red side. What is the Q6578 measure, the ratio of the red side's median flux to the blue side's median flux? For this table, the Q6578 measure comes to 0.971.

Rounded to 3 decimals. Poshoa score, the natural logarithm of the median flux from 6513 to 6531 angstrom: 2.367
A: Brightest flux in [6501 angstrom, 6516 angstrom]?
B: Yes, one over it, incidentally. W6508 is 0.091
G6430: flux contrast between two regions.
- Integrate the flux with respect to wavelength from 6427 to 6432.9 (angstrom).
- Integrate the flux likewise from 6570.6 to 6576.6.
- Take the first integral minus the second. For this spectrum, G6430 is 5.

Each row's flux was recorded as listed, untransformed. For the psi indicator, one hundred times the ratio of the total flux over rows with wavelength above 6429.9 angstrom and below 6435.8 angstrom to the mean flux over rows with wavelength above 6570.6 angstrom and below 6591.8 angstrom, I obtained 207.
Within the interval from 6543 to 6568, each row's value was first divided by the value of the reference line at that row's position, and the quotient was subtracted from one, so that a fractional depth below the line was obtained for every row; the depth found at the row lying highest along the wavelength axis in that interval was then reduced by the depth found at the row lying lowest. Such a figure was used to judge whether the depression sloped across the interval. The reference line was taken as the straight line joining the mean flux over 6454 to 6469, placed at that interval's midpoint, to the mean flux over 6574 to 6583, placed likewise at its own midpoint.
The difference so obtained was 0.15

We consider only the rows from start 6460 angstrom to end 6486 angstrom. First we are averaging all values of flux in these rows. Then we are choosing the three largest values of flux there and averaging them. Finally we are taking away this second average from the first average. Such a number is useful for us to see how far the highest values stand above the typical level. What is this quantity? -0.19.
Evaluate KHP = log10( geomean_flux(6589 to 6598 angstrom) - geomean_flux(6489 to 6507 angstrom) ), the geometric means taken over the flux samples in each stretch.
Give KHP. -1.7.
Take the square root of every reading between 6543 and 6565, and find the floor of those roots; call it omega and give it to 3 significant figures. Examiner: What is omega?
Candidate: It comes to 2.46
